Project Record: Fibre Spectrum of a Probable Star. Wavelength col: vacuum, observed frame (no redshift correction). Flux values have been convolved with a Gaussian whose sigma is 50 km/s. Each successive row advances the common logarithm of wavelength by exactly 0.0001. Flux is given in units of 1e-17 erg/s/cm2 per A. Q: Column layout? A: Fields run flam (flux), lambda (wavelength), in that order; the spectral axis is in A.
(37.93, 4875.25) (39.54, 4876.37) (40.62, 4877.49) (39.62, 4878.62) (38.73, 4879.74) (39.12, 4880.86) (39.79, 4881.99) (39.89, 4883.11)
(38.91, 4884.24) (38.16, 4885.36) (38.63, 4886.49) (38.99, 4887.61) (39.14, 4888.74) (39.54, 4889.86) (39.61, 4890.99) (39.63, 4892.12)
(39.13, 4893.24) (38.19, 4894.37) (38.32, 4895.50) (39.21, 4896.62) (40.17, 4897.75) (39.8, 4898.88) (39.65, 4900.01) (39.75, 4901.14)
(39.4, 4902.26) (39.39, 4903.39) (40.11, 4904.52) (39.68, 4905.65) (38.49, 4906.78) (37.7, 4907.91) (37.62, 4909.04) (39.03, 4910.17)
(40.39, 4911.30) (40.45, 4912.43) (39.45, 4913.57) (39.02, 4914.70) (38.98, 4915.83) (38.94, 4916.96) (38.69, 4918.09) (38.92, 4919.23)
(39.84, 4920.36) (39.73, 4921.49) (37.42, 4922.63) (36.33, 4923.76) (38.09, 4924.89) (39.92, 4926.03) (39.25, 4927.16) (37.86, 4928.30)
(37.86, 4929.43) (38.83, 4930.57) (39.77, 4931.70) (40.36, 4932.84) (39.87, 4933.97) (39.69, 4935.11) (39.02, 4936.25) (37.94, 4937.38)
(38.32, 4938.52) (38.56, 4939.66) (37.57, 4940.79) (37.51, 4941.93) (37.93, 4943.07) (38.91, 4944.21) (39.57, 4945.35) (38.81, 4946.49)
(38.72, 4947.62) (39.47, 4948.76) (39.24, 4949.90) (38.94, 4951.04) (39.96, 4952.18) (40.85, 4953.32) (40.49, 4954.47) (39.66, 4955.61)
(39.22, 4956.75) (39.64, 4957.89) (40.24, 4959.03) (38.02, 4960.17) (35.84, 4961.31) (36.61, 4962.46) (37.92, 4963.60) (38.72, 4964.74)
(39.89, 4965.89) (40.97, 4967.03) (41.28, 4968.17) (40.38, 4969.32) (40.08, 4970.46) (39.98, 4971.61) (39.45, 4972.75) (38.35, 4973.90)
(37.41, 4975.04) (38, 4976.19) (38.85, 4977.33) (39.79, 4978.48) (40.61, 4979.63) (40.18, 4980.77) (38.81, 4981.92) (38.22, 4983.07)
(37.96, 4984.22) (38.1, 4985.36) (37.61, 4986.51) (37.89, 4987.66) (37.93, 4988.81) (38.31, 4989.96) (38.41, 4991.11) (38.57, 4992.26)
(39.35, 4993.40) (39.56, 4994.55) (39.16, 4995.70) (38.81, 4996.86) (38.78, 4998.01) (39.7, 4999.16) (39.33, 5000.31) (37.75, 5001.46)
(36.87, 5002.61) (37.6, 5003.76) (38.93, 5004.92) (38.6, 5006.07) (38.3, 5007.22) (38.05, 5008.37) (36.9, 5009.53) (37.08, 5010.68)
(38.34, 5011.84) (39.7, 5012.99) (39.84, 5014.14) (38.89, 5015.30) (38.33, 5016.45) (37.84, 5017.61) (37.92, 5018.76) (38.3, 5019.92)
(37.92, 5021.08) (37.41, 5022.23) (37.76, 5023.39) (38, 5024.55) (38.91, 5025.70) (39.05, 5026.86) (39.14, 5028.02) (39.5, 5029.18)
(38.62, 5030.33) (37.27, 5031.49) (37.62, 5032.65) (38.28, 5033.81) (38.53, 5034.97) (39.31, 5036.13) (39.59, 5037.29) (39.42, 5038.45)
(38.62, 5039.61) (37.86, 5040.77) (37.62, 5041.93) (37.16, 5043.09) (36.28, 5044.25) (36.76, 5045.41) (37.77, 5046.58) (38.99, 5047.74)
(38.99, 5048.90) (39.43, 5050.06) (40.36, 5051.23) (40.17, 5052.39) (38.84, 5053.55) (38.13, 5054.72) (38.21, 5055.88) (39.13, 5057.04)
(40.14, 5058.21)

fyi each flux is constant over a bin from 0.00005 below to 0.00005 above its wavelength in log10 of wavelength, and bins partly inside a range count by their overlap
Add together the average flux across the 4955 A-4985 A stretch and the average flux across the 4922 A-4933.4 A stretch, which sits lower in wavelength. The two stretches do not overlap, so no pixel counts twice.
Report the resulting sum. 77.6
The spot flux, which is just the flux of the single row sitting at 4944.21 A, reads 38.91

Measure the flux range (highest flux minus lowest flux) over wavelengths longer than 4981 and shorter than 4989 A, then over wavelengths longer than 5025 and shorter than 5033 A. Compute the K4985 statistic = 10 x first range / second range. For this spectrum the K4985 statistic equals 5.4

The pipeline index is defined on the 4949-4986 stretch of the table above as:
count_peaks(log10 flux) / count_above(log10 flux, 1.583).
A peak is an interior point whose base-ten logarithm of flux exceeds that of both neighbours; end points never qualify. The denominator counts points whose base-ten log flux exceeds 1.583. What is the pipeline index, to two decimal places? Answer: 0.17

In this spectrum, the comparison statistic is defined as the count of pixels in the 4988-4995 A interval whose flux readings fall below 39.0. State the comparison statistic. 4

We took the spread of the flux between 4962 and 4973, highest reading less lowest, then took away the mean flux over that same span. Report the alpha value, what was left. -34.9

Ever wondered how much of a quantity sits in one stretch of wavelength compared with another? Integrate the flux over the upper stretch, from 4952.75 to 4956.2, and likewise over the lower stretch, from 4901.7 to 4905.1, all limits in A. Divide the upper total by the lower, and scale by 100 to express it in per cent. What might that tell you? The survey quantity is 103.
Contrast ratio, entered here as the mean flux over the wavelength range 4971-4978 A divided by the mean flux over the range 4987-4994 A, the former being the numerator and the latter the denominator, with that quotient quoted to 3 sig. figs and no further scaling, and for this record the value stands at 1.01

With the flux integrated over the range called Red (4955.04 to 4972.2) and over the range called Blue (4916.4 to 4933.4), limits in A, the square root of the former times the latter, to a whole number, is 666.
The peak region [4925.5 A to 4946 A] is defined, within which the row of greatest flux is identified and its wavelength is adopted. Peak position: 4932.84 A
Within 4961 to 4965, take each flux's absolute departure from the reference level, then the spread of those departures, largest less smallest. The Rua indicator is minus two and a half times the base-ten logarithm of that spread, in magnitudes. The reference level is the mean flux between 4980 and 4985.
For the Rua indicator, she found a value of -1.1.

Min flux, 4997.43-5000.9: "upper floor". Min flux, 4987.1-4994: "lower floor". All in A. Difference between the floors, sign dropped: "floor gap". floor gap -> 0.9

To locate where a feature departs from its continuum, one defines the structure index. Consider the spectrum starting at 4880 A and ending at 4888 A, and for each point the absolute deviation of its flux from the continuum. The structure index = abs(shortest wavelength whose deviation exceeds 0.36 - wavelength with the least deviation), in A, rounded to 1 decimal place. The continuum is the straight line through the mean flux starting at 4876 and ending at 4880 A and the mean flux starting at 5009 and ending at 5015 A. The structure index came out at 1.1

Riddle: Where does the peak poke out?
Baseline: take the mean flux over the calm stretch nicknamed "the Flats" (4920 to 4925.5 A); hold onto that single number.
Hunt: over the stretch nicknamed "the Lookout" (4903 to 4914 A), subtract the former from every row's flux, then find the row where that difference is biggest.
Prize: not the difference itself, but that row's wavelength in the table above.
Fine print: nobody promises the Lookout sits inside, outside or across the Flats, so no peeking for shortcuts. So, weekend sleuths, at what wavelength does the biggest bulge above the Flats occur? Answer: 4912.43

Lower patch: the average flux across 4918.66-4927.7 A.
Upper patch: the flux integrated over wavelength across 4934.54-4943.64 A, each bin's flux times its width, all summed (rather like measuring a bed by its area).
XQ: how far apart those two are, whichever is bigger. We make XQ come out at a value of 310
